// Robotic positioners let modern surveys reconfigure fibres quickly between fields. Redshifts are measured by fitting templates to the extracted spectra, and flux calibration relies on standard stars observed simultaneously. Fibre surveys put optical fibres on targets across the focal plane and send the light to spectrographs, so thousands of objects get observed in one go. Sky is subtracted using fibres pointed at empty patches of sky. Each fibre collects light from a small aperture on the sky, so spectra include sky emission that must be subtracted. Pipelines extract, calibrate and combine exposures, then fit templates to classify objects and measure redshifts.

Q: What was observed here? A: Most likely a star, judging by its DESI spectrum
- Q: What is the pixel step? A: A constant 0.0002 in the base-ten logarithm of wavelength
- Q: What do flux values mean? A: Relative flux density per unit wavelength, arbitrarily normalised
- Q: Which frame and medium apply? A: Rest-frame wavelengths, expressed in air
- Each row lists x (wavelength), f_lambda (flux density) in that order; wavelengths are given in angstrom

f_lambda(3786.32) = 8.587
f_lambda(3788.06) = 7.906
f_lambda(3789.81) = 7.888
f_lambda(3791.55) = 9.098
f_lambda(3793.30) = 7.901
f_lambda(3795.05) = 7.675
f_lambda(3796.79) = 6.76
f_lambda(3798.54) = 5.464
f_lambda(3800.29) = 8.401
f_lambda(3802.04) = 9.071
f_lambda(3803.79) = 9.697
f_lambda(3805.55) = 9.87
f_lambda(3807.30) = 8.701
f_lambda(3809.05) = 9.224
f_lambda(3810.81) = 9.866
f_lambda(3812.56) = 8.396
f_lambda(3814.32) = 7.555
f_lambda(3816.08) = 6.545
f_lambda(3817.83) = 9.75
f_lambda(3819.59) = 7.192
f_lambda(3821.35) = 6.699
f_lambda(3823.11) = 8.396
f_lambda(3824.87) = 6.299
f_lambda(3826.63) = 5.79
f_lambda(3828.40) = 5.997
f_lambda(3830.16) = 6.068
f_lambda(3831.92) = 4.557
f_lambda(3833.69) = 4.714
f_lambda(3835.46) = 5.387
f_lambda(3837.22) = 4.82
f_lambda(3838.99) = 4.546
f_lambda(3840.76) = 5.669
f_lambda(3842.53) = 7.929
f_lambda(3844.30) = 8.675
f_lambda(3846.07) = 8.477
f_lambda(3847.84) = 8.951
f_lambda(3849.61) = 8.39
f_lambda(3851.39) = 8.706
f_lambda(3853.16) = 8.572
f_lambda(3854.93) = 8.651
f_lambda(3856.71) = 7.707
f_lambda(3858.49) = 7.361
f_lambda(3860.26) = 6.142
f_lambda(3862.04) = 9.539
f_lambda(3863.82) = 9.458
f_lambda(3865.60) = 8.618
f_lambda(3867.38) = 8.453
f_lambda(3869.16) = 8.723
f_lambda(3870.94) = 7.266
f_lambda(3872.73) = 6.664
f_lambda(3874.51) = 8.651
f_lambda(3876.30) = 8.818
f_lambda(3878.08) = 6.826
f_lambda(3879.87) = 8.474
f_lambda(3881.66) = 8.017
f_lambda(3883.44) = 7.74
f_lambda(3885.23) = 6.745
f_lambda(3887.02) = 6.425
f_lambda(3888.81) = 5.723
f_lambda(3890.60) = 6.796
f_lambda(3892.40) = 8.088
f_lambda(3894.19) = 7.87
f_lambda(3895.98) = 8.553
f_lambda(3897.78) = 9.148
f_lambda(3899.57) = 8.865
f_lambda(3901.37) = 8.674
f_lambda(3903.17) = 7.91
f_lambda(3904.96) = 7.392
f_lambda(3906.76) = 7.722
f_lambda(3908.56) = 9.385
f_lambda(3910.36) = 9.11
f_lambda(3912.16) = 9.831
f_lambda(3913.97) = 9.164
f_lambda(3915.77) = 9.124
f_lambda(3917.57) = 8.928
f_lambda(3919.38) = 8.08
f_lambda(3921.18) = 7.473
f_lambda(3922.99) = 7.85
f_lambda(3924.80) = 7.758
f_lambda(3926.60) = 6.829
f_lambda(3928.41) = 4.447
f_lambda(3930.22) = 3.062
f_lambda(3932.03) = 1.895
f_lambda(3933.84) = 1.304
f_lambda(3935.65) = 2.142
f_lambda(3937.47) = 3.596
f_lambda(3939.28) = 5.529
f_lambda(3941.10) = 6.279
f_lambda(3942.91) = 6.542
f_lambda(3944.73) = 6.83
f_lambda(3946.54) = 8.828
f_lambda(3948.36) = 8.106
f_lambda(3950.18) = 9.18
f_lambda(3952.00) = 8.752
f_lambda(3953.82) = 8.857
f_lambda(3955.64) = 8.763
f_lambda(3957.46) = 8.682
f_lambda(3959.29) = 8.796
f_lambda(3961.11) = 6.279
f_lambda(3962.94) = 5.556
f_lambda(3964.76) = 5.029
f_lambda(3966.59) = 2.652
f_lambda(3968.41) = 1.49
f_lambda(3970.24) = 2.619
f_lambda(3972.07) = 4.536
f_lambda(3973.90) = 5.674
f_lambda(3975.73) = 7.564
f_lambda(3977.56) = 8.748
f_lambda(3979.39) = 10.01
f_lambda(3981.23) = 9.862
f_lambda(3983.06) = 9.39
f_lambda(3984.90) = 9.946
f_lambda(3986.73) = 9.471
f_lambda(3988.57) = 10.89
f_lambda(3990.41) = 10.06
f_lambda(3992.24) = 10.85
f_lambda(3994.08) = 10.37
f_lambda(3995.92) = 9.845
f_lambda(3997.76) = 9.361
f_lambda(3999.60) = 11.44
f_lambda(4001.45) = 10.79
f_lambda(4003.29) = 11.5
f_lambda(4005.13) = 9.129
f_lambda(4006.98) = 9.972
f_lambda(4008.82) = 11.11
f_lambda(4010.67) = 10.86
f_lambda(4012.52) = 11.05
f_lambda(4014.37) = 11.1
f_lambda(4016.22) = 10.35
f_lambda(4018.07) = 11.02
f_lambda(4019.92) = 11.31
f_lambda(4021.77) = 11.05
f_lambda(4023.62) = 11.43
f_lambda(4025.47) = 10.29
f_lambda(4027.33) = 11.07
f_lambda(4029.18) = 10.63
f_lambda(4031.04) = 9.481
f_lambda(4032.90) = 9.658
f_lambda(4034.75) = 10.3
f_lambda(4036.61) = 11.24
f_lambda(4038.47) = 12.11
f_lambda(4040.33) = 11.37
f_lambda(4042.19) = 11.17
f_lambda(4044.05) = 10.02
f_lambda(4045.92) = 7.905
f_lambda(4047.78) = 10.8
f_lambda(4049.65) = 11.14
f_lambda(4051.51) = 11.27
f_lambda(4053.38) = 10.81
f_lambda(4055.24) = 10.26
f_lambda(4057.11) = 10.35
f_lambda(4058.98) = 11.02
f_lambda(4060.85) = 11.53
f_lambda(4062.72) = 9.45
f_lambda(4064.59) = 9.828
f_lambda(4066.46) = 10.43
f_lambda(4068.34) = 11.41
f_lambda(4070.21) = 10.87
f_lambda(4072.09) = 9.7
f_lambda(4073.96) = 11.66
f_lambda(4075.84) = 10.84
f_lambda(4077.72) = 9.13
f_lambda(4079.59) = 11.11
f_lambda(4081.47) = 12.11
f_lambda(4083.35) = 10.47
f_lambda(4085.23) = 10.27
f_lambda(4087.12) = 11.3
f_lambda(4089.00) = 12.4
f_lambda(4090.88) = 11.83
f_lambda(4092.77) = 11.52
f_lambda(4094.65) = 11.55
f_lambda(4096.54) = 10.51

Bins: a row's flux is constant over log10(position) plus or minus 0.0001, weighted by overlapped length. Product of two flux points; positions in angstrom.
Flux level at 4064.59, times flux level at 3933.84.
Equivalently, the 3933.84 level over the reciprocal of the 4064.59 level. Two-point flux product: 13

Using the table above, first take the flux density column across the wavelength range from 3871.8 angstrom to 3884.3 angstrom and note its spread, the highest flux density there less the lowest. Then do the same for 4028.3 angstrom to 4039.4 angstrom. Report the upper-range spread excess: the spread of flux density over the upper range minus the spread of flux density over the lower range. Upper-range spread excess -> 0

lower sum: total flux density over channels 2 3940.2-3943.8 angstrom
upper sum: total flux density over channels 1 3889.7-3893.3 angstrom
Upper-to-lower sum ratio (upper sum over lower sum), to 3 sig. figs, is 1.16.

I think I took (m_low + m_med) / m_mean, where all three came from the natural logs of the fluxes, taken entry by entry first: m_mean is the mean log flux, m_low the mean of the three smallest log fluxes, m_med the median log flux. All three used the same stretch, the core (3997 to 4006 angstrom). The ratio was 1.99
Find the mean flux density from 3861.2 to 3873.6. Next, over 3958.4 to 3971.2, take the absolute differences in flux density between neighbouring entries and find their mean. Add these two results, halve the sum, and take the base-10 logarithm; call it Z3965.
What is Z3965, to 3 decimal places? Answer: 0.690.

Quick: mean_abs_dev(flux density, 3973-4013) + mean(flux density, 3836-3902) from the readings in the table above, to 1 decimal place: 8.7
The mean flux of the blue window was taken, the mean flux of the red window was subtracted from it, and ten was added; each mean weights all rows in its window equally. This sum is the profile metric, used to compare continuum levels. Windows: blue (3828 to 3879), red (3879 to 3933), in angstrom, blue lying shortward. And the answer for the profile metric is 10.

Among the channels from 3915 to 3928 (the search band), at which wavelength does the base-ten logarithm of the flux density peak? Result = 3915.77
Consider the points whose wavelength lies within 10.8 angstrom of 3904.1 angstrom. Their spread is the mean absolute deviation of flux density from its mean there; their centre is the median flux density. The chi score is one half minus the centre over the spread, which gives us -14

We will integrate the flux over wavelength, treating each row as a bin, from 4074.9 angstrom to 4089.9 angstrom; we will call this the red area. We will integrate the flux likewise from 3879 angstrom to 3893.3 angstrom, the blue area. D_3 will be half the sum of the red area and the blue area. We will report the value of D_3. 134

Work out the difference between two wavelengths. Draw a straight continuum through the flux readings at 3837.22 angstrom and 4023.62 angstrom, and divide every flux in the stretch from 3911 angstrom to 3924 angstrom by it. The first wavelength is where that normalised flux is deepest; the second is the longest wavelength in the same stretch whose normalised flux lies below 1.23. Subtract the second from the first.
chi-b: -1.8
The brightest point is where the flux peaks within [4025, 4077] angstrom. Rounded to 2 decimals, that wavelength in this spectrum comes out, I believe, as 4038.47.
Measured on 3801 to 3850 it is 3805.55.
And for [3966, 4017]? 4003.29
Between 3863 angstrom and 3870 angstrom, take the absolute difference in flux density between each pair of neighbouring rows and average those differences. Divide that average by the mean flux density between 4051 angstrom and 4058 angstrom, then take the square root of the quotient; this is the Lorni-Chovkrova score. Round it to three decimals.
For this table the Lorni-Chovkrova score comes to 0.200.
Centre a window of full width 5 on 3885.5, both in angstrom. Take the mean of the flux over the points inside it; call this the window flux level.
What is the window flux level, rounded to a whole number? 7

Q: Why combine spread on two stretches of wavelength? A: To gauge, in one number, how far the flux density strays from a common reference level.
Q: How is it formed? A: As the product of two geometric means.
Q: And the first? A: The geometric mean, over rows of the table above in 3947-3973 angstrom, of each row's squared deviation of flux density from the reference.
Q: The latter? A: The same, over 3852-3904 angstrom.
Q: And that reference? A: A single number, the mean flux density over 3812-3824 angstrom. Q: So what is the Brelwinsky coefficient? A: 1.2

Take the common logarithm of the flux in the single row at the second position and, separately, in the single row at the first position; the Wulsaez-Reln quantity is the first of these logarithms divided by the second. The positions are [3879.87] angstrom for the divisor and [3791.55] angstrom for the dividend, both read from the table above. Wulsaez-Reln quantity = 1.03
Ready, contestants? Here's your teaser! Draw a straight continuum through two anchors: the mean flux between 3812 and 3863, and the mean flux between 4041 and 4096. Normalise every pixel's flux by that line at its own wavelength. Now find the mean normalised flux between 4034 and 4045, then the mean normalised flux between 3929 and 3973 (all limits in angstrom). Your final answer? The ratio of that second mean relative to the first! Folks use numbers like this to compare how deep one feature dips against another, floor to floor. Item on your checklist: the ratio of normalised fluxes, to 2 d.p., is 0.59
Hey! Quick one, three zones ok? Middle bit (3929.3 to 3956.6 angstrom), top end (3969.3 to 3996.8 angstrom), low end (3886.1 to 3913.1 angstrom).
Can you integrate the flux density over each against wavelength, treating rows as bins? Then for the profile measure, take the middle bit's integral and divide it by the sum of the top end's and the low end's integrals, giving 0.36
